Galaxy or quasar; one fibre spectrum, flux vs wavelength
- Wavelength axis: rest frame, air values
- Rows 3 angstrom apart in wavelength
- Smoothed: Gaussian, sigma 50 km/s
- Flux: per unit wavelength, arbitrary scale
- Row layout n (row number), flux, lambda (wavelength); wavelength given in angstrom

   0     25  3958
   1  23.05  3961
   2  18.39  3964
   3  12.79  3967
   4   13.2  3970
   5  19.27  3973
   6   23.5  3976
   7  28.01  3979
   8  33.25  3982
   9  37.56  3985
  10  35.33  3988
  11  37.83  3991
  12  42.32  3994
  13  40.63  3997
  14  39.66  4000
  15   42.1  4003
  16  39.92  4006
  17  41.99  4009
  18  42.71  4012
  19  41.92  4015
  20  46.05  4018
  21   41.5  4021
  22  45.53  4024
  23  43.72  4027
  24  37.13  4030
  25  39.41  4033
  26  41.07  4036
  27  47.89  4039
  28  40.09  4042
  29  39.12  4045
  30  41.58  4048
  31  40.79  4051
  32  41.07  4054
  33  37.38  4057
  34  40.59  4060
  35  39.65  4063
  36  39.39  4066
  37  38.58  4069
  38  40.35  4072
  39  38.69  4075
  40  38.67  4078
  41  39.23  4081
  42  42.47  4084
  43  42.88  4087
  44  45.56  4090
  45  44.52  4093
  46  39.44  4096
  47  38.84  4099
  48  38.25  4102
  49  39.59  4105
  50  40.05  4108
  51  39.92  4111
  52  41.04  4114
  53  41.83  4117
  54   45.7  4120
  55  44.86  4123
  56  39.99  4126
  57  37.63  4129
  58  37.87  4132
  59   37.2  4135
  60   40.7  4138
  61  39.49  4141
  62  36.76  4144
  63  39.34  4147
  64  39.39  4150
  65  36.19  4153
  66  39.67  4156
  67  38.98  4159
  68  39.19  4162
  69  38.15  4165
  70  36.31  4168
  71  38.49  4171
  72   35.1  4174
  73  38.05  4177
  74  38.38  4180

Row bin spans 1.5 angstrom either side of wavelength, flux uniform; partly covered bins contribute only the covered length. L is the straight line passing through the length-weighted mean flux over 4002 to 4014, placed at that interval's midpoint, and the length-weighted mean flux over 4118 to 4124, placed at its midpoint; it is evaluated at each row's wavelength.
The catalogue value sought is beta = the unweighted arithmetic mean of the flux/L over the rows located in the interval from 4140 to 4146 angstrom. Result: 0.835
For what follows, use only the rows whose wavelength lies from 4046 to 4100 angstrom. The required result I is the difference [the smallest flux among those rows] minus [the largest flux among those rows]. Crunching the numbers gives -8.2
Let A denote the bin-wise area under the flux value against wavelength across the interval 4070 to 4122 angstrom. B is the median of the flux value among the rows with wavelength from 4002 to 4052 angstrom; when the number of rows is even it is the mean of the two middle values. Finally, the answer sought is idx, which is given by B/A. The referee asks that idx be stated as 0.0195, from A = 2133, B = 41.6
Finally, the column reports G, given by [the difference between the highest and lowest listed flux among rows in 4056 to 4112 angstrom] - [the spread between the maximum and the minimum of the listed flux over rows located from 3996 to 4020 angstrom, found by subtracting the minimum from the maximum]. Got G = 2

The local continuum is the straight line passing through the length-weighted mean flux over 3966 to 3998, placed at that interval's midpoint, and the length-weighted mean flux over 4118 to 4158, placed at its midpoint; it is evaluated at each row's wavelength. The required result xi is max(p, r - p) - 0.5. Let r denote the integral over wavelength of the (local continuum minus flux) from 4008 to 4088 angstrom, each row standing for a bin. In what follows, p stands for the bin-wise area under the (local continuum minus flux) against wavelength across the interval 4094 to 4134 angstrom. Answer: -94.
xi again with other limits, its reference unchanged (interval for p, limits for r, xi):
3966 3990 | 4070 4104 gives 80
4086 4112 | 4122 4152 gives 112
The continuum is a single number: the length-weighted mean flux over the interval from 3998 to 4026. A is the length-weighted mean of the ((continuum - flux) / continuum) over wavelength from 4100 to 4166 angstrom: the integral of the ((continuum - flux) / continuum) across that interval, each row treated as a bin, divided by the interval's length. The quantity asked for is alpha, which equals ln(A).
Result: -2.7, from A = 0.06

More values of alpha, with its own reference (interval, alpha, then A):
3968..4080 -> -2.3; 0.10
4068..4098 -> -3.5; 0.03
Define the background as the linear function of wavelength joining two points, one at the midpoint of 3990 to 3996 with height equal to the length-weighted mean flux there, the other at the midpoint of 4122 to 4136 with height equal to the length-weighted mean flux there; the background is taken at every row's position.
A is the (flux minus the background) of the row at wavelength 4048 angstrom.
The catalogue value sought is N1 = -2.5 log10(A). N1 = -1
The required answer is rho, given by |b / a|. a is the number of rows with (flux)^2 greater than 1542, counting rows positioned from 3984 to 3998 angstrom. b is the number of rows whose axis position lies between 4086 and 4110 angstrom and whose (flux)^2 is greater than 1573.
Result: 2.0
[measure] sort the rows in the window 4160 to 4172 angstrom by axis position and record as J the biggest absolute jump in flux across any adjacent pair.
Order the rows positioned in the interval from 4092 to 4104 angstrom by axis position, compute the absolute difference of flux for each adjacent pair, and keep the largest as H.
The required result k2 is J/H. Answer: 0.4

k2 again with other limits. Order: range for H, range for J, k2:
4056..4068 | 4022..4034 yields 2.1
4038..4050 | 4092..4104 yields 0.7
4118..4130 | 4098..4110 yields 0.3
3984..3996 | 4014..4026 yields 1.0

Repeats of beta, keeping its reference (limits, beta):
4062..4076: 0.905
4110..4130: 0.924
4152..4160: 0.831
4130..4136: 0.827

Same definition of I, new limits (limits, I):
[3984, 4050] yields -12.6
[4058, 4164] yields -9.5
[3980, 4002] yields -9.1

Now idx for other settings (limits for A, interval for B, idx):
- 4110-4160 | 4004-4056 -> 0.0209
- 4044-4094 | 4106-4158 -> 0.0195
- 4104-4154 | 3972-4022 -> 0.0200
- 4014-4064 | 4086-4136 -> 0.0193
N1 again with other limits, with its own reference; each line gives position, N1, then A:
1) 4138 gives 0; 1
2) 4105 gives 4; 0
